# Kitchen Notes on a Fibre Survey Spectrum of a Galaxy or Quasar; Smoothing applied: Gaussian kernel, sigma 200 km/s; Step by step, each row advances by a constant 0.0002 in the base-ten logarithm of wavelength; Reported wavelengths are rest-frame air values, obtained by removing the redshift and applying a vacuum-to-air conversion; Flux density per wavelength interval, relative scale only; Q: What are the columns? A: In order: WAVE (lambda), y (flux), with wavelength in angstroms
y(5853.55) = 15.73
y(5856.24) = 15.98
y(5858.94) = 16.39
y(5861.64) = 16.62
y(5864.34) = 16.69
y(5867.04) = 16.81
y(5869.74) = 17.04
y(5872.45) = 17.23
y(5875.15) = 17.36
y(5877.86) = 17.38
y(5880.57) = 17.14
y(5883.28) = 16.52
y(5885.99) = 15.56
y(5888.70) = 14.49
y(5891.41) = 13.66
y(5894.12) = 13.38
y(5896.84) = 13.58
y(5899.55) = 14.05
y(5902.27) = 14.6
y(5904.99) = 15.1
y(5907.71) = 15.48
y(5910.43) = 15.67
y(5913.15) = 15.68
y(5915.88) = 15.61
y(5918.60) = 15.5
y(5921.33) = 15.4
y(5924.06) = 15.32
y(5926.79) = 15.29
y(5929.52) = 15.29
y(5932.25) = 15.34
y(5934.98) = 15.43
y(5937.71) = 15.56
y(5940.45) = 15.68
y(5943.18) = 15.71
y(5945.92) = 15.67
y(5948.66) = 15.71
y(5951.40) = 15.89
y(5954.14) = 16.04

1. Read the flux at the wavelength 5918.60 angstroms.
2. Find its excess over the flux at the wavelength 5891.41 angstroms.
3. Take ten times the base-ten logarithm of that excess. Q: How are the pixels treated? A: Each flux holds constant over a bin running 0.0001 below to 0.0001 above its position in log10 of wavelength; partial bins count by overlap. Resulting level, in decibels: 2.6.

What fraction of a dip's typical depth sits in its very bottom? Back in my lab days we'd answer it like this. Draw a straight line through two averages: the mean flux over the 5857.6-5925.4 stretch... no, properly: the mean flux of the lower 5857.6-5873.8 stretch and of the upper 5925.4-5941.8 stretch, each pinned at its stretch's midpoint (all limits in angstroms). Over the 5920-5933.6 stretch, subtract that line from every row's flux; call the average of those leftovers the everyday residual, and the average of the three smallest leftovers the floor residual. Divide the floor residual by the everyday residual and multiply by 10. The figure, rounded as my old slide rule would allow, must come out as 12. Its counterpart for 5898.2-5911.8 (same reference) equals 14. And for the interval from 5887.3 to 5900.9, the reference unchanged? 11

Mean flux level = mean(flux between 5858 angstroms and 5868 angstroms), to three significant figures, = 16.6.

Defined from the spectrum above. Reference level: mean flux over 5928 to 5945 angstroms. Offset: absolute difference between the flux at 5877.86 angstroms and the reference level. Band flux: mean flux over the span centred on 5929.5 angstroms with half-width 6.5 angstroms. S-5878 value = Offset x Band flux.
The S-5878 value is 29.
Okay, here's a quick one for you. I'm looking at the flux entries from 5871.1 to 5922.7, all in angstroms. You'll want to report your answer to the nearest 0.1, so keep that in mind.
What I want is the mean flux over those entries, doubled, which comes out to 30.9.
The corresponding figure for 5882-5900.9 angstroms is 28.9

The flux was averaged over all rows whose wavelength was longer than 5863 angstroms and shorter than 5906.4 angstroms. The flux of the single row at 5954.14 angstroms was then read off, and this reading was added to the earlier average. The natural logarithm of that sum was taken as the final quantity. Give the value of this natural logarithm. 3.46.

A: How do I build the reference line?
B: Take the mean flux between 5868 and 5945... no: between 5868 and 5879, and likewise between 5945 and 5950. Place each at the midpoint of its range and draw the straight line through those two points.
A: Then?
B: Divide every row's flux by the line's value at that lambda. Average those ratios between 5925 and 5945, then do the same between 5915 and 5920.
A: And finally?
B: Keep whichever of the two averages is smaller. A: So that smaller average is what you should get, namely 0.953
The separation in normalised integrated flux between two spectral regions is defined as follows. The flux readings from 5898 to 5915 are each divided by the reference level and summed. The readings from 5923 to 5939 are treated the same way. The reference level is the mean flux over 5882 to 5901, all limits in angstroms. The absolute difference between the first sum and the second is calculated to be 0.11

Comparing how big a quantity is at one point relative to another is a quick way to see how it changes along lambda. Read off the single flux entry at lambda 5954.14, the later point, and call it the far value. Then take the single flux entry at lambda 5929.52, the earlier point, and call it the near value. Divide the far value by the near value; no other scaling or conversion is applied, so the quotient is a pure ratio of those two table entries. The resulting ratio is 1.05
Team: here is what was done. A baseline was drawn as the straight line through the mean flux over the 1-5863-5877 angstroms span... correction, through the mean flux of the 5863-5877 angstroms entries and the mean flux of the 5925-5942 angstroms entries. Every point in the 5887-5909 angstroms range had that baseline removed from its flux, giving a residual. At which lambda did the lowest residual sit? 5894.12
